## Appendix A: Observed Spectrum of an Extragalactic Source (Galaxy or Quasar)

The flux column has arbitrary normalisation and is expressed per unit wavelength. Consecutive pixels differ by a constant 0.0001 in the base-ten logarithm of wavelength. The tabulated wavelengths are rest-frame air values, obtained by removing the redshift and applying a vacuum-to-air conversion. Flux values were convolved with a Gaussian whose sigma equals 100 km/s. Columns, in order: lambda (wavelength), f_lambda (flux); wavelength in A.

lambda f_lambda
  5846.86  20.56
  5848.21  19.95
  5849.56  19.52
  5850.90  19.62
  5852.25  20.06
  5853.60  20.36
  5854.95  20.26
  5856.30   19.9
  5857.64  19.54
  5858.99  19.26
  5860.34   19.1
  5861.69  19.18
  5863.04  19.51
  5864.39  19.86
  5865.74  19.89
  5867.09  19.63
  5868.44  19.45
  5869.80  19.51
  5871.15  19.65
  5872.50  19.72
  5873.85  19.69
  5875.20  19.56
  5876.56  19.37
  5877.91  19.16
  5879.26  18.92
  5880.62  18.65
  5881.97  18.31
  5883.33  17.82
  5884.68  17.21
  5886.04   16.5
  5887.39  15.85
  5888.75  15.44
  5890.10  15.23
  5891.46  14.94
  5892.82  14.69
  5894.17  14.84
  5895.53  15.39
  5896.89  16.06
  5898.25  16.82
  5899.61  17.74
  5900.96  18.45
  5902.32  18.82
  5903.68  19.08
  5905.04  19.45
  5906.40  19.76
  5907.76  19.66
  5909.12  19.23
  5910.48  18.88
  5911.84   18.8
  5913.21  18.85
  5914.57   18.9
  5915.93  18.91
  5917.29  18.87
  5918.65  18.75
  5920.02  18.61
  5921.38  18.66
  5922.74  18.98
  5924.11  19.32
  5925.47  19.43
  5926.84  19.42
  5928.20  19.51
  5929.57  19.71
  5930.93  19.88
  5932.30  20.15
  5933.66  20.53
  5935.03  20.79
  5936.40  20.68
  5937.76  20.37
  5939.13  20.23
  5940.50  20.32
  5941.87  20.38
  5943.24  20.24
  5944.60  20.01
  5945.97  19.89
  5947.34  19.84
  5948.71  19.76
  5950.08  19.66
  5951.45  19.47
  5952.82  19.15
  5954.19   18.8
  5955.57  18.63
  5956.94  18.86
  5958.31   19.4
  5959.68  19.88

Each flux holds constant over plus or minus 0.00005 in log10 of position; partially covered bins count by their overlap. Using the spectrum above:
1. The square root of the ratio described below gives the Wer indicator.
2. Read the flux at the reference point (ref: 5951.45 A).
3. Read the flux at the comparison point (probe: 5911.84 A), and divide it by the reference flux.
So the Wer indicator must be 0.98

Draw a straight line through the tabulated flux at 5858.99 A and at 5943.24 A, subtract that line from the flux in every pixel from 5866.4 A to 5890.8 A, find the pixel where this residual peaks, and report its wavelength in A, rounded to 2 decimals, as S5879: 5872.50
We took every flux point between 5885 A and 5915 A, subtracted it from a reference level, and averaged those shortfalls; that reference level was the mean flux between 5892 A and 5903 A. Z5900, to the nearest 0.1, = -0.8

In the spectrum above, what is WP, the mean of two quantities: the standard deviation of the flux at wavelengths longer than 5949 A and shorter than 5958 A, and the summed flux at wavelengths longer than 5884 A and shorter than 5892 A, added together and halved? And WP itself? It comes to 47.8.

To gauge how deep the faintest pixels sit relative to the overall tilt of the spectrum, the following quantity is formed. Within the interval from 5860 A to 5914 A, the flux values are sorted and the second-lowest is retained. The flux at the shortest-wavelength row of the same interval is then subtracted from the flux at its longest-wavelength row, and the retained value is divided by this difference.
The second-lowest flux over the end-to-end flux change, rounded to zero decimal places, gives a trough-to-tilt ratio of -59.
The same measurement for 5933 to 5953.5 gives -14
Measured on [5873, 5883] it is -14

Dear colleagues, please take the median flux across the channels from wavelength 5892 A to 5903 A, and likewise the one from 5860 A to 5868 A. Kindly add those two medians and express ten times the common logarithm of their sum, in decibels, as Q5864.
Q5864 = 15.6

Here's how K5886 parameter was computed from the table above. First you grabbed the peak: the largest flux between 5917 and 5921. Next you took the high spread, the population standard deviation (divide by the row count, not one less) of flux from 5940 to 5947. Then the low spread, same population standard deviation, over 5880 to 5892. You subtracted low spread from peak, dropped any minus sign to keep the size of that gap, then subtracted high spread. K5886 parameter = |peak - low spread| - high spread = 17.4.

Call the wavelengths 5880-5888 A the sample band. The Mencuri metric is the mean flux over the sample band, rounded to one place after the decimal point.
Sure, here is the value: 17.4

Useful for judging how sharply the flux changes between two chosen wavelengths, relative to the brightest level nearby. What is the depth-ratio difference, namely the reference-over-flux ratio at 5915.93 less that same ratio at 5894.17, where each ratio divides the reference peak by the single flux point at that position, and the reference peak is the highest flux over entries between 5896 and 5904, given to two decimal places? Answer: -0.28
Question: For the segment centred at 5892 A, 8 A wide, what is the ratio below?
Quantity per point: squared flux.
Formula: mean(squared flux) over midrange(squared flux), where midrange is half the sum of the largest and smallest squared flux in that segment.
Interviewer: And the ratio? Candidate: 1.00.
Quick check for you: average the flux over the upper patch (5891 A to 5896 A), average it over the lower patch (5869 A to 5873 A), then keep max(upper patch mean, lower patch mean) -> 19.6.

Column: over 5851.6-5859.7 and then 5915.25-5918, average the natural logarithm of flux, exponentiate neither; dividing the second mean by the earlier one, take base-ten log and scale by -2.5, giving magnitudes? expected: 0.02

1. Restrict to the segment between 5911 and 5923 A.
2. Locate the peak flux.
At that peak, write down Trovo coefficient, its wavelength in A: 5922.74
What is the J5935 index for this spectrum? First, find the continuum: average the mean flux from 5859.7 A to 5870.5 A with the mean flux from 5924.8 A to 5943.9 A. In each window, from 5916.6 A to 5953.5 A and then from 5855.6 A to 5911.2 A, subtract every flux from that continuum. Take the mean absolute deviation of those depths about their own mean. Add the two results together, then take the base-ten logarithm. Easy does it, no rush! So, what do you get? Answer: 0.3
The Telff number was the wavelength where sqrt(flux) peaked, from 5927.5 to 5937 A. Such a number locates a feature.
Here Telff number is 5935.03 A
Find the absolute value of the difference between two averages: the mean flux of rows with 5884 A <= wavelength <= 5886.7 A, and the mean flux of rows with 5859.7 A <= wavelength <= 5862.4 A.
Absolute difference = 2.3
